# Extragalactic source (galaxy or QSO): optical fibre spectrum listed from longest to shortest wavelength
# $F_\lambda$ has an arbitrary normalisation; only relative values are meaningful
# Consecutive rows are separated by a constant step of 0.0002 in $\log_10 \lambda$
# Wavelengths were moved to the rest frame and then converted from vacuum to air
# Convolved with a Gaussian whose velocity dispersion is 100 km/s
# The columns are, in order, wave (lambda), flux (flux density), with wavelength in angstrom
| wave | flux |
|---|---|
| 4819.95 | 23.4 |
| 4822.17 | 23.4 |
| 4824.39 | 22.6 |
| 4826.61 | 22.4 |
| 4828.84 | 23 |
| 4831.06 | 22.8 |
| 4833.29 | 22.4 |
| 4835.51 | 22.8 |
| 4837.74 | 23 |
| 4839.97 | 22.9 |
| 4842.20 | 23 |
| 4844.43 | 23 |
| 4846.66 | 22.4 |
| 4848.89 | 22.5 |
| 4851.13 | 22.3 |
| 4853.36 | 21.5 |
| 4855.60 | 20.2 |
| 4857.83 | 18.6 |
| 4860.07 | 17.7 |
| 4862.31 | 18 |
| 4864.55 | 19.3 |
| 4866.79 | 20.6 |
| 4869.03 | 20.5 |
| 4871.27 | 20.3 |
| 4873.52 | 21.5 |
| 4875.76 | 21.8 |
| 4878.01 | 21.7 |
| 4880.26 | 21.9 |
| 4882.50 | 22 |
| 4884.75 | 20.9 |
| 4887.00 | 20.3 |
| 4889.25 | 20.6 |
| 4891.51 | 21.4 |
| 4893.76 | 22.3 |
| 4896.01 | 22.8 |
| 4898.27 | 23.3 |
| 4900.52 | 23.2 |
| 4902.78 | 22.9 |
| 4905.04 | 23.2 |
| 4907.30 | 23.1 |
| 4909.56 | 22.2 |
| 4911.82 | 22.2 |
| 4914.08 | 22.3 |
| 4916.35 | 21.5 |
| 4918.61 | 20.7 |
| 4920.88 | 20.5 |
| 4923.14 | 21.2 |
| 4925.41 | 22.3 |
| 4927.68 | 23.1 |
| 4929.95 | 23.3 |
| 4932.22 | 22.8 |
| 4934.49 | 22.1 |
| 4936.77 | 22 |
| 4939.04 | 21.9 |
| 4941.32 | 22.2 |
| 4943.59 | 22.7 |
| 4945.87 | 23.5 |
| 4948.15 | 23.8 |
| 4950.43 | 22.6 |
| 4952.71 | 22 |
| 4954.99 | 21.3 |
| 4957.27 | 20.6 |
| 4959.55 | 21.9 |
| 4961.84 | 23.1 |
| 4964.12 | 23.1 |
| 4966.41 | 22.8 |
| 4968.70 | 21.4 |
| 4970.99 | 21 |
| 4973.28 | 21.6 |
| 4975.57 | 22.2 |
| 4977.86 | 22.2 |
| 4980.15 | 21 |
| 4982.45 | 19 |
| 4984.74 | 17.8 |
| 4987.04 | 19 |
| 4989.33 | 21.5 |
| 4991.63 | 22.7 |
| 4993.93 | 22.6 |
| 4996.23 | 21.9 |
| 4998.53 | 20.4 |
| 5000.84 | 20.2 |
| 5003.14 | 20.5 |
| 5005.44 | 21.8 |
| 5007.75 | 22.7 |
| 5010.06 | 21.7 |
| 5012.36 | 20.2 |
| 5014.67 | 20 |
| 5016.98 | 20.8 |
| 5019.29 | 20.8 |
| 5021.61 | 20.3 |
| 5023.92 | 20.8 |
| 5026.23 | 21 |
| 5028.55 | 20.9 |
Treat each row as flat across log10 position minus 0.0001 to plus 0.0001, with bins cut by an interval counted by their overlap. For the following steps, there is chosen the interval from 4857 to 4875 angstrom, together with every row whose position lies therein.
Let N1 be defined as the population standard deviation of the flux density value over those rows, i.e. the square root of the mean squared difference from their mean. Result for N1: 1.28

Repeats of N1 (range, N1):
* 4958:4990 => 1.55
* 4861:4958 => 1.19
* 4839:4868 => 1.90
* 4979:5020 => 1.31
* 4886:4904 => 1.11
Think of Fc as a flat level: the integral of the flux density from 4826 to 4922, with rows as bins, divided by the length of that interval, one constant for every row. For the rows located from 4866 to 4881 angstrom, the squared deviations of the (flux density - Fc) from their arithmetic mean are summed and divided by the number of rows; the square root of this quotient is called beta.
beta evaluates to 0.6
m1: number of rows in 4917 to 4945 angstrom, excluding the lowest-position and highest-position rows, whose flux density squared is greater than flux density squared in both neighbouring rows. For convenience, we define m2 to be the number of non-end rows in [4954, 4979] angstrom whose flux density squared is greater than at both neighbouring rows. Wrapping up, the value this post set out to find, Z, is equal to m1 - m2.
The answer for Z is 1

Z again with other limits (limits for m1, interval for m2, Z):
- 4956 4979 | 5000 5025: -1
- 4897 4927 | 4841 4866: 1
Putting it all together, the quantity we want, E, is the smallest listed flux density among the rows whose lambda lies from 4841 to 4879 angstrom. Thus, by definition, 17.7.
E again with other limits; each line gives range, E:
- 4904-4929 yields 20.5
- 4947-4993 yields 17.8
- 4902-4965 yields 20.5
